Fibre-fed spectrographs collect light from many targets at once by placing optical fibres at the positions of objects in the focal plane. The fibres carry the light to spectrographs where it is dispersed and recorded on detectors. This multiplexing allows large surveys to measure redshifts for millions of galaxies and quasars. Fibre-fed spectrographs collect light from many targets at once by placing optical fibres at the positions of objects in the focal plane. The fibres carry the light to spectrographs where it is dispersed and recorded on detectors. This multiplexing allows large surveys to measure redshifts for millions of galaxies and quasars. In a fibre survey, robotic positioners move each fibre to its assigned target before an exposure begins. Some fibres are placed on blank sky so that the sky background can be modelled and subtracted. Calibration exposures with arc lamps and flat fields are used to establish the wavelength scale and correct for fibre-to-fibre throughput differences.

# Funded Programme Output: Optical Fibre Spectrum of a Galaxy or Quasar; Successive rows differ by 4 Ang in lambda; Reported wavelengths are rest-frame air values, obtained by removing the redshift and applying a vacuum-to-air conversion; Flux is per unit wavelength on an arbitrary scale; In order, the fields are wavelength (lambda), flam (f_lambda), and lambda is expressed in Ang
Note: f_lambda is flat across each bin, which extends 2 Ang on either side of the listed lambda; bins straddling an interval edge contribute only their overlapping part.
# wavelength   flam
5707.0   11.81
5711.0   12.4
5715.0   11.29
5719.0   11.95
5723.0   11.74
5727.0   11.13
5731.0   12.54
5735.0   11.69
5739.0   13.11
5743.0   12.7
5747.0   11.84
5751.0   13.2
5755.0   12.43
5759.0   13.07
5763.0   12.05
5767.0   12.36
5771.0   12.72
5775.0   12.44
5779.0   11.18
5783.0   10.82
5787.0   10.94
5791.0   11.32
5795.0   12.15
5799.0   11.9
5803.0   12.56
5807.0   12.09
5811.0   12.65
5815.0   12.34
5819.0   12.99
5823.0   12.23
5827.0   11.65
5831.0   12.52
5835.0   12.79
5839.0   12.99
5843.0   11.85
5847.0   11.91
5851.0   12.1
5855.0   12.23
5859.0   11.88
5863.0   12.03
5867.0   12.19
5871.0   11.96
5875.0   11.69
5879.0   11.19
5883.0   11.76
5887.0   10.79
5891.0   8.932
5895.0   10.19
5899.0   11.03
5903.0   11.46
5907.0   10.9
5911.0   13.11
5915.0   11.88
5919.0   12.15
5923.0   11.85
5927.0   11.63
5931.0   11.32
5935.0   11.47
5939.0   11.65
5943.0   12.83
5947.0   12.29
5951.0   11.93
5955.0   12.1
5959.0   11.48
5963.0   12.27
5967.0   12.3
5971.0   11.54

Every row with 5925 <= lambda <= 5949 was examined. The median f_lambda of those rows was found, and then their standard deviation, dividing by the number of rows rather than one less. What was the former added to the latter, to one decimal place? 12.2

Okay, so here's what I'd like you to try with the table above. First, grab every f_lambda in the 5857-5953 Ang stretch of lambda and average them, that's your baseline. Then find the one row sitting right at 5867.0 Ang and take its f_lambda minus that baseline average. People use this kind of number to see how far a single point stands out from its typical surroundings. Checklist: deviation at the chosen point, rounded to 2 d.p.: 0.60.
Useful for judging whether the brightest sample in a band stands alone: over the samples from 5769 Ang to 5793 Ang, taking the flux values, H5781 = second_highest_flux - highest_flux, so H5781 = -0.280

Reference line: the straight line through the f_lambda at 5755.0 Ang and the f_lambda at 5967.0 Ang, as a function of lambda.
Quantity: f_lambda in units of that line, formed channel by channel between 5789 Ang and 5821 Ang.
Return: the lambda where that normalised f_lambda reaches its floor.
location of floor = 5791.0 Ang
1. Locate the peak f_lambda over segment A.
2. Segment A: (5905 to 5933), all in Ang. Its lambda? 5911.0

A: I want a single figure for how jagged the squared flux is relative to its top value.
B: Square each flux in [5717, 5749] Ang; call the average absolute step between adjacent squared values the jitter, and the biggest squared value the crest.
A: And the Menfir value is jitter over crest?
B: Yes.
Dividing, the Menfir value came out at 0.12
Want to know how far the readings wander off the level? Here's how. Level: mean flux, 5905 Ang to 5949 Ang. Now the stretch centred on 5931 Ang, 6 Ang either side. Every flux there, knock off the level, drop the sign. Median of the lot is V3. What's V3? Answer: 0.45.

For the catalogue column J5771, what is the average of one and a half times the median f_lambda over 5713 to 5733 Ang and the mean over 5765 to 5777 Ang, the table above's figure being 15.1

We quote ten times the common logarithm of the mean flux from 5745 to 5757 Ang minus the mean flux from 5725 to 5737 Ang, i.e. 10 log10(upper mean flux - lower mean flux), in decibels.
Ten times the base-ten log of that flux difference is -2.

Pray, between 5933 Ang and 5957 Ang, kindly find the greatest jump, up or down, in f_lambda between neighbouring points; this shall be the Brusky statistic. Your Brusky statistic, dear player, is 1.2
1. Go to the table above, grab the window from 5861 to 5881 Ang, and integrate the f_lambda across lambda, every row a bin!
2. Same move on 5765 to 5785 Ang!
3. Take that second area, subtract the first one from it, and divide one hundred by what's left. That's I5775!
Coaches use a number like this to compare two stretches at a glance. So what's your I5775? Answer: 54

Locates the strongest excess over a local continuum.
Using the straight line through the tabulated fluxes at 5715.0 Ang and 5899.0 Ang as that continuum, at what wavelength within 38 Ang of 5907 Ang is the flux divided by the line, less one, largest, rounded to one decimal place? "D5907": 5911.0 Ang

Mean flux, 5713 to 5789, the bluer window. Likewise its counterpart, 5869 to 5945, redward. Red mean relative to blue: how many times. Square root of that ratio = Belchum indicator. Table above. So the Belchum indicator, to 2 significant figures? 0.97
